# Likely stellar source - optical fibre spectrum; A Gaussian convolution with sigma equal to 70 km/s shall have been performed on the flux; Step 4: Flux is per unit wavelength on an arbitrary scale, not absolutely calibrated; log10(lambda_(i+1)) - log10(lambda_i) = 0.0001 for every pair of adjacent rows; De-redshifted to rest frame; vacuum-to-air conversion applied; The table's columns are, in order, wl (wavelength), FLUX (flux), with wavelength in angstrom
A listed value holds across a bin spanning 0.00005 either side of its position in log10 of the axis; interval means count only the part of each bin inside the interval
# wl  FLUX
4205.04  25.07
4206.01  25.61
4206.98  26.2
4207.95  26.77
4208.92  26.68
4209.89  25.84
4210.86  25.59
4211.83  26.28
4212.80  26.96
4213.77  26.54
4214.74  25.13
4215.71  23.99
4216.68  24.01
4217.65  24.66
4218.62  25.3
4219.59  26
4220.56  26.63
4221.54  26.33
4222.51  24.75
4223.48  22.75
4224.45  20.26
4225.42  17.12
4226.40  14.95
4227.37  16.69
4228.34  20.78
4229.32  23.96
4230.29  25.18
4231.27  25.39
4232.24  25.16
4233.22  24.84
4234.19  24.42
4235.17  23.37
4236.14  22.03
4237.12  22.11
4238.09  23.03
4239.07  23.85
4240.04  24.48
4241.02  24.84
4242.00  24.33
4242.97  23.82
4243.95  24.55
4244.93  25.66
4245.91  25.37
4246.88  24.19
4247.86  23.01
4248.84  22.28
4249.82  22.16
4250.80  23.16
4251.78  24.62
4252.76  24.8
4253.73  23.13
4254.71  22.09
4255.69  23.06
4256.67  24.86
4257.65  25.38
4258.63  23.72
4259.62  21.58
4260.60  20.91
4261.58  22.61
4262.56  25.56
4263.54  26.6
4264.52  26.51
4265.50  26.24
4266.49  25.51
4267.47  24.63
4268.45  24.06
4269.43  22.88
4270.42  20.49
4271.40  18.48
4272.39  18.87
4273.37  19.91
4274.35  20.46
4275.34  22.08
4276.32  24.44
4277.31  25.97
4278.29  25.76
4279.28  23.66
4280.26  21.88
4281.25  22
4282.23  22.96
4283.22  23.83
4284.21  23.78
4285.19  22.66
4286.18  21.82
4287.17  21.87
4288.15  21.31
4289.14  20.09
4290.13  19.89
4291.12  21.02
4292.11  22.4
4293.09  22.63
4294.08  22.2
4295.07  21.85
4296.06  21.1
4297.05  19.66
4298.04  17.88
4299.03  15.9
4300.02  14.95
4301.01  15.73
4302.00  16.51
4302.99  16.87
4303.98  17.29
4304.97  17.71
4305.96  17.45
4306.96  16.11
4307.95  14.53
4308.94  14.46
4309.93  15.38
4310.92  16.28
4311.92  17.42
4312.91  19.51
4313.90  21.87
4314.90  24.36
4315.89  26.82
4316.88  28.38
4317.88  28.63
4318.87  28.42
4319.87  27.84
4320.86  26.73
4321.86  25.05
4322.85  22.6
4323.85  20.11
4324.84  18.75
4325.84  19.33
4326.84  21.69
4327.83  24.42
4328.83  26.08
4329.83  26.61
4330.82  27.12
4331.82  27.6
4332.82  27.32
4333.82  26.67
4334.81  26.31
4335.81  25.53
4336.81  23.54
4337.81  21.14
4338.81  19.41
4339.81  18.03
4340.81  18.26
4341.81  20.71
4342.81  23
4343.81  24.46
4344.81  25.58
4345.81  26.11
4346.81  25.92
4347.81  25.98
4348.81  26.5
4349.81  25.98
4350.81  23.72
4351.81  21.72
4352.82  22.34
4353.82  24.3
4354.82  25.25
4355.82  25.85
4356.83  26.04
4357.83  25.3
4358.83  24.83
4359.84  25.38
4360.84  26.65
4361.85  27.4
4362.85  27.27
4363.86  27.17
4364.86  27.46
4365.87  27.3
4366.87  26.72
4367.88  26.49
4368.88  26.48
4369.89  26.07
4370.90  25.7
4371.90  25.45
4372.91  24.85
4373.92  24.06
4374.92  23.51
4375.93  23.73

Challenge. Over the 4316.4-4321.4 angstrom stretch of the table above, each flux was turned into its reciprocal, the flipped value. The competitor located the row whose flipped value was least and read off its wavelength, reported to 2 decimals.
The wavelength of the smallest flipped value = 4317.88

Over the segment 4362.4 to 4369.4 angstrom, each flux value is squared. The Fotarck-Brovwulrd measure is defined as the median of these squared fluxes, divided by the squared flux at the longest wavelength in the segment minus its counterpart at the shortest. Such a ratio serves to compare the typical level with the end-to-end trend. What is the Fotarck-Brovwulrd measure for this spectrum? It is -17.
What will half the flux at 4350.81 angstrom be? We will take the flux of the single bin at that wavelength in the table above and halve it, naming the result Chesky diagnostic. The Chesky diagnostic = 11.9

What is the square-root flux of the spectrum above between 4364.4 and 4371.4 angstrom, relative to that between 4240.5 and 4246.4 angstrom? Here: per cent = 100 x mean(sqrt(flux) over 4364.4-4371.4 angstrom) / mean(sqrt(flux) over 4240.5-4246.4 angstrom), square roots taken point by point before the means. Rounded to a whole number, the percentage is 104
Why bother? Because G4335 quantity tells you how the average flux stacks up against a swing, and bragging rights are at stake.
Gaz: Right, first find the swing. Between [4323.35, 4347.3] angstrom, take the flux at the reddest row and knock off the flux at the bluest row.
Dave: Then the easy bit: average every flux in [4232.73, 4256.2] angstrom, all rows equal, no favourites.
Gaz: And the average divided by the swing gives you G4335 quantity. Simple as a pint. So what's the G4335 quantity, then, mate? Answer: 4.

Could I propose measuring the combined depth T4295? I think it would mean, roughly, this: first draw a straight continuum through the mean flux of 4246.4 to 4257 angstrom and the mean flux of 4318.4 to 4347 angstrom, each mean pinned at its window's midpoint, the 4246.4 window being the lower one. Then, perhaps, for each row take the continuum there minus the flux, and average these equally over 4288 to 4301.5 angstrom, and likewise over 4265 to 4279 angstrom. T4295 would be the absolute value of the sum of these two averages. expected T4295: 4.6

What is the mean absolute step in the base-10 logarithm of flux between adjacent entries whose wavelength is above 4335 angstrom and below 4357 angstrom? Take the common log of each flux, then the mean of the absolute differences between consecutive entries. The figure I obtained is 0.0233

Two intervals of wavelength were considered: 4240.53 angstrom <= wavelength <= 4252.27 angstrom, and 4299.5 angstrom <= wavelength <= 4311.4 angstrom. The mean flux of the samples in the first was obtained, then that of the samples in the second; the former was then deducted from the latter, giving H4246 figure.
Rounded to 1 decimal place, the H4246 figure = -7.9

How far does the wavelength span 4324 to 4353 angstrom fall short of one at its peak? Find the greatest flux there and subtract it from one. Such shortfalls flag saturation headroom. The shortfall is -26.6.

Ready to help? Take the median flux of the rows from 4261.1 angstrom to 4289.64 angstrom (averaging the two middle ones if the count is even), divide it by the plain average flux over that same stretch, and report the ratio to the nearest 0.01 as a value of 0.99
